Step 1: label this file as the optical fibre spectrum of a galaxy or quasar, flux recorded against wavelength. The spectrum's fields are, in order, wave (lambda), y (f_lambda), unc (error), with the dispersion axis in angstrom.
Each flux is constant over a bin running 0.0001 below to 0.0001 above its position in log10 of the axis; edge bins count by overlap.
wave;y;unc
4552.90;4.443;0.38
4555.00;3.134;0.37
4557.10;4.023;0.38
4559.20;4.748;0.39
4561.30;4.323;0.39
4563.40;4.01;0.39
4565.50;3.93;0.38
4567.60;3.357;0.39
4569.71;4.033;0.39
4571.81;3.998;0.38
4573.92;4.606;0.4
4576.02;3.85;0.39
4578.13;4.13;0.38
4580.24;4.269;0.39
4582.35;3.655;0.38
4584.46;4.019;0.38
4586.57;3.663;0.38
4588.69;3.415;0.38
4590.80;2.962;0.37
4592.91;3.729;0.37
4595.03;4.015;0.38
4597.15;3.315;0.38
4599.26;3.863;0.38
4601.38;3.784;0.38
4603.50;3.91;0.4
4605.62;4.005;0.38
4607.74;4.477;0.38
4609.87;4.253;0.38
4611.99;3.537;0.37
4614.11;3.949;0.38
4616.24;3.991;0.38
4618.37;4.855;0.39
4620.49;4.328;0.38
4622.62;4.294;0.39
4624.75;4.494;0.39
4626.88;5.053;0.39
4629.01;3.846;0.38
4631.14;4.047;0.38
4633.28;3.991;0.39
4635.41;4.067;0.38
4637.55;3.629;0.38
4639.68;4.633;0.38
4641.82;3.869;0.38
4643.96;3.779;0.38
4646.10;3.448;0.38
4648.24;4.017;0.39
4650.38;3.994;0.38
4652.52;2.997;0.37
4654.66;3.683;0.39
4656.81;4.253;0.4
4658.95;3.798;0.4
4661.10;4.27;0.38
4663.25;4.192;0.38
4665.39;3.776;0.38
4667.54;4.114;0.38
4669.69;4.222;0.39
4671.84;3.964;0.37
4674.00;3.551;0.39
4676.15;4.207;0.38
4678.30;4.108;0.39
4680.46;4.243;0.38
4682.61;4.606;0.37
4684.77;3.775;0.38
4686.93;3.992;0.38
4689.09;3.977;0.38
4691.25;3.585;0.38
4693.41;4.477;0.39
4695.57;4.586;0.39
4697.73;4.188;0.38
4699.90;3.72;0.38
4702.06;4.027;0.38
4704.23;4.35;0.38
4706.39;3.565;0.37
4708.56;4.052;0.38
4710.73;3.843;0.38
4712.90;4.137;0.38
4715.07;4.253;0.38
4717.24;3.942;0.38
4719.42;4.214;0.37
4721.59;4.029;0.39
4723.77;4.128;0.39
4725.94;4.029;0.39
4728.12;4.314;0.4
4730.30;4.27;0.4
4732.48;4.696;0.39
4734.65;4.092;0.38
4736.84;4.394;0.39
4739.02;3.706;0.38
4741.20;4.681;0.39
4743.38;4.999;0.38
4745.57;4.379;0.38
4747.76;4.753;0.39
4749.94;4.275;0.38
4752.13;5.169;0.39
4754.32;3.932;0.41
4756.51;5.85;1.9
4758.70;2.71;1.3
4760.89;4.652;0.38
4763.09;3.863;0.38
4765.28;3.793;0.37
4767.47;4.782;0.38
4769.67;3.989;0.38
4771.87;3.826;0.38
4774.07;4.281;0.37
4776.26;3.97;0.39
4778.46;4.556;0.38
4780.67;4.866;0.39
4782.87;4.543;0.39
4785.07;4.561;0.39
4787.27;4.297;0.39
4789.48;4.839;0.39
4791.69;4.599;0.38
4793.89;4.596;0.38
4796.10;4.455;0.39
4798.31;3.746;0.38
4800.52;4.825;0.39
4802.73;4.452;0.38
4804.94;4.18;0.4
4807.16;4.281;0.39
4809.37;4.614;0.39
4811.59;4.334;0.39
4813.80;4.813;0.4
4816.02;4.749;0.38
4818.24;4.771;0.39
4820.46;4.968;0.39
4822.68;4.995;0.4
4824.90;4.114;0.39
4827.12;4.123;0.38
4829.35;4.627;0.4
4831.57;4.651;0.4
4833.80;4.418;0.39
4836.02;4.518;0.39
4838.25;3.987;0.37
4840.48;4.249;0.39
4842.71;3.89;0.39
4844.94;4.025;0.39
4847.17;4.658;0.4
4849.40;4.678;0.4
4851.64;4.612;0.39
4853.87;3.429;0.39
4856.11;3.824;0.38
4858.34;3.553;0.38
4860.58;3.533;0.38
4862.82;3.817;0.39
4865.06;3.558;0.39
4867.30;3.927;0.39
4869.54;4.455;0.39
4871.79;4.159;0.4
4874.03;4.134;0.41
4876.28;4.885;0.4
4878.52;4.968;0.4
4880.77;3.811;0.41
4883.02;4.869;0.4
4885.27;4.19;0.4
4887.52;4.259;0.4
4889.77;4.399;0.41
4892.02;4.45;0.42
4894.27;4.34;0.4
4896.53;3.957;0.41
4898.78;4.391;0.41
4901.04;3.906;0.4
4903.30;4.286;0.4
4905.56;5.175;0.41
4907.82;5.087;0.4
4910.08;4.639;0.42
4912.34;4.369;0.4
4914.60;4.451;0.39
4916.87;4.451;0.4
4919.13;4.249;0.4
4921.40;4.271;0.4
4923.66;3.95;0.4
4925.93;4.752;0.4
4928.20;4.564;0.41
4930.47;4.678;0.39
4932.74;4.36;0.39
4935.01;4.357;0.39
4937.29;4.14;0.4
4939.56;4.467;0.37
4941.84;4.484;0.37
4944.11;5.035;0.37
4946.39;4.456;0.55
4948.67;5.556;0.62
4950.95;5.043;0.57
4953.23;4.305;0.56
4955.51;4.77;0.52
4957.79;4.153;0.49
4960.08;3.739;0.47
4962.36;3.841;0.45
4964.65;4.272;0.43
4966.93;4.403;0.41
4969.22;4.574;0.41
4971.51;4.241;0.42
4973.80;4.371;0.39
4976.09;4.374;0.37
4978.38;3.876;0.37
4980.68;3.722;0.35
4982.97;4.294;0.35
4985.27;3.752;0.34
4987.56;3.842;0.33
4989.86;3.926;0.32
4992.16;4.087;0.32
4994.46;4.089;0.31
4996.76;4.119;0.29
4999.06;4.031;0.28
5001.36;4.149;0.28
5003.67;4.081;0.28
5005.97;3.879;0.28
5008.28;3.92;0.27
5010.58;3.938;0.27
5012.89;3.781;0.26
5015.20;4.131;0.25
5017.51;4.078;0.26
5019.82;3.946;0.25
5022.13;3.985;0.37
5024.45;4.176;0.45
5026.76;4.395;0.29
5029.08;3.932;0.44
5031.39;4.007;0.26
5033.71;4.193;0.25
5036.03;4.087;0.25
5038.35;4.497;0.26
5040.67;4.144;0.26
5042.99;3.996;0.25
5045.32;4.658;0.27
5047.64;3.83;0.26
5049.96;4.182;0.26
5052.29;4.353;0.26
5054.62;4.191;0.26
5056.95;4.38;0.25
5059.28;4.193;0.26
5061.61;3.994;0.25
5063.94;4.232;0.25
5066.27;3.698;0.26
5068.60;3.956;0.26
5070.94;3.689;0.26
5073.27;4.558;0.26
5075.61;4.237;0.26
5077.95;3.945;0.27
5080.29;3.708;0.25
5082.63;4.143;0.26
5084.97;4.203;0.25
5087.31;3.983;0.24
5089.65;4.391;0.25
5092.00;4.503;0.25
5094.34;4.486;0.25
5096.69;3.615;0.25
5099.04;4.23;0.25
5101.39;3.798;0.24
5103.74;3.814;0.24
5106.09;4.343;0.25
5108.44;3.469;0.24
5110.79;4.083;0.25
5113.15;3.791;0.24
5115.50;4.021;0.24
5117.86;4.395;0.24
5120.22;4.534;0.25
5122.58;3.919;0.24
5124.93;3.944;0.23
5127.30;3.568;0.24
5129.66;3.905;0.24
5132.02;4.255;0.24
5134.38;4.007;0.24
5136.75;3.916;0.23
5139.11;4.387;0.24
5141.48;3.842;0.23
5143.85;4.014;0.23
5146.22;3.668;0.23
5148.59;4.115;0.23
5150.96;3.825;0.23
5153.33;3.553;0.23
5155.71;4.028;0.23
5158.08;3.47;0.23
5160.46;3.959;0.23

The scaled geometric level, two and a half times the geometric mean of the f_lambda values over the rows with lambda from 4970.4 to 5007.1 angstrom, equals 10.1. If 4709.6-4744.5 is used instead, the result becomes 10.6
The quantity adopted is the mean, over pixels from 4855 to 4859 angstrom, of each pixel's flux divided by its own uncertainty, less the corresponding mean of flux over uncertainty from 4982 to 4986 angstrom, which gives -1.9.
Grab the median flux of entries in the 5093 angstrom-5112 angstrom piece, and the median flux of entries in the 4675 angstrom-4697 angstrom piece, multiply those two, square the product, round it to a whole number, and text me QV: 269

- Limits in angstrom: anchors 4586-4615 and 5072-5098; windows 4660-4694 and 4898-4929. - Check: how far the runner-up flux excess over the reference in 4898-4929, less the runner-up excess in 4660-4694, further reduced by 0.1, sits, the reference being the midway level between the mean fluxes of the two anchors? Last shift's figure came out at 0.51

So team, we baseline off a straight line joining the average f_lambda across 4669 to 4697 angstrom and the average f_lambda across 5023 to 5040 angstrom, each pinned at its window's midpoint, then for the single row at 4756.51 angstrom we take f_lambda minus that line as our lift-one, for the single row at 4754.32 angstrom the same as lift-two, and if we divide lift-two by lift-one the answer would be -0.1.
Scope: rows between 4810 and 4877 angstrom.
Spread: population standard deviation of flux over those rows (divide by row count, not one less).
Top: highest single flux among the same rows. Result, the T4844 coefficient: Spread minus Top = -4.54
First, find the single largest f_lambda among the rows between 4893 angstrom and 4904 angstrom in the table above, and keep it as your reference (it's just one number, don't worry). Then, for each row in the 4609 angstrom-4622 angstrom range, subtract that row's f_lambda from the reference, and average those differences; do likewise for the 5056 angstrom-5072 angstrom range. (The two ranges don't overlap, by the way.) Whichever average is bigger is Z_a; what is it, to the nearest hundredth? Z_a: 0.37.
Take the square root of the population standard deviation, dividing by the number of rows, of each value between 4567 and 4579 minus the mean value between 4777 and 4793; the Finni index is 0.61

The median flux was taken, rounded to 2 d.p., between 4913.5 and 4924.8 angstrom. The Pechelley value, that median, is 4.27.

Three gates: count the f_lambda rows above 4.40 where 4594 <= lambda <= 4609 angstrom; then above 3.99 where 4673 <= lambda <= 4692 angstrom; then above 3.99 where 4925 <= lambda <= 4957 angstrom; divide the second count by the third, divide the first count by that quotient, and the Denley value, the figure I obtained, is 2.8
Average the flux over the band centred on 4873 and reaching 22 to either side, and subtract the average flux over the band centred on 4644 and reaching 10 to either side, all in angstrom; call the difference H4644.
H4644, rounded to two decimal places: 0.33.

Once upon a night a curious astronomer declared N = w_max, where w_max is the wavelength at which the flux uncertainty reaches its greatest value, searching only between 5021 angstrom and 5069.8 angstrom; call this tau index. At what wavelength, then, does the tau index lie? 5024.45 angstrom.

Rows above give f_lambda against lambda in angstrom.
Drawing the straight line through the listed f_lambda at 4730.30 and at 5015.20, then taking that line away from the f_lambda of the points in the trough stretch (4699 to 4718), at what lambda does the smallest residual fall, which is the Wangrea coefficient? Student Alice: 4706.39 angstrom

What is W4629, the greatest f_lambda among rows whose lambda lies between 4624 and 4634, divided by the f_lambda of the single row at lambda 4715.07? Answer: 1.19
